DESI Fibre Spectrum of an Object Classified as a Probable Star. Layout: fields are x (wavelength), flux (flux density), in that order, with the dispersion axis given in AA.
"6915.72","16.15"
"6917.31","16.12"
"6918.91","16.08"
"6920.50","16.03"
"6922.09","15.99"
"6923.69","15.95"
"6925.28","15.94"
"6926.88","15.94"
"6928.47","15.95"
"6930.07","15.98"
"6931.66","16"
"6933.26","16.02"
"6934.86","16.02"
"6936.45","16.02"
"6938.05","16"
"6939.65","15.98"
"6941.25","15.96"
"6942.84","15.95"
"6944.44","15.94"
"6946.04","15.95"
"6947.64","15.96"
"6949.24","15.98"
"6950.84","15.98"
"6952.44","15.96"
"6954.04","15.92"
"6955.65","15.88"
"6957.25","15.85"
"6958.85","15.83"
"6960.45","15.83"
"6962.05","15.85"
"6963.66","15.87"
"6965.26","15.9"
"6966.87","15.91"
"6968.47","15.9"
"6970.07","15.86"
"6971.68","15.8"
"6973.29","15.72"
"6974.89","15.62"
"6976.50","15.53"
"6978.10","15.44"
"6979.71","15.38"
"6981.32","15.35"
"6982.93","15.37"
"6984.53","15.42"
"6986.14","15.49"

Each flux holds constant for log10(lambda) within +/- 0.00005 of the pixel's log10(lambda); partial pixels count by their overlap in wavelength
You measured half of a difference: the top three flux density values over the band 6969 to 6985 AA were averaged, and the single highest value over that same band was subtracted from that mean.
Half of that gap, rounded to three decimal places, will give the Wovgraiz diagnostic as -0.033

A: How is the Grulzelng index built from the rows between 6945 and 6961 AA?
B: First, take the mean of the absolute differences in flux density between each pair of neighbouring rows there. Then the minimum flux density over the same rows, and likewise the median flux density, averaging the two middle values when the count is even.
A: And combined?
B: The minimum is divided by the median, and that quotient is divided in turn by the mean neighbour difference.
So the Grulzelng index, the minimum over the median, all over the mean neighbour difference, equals 50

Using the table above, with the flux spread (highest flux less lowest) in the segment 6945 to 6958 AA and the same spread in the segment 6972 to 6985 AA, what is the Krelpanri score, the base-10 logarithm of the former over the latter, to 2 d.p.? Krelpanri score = -0.45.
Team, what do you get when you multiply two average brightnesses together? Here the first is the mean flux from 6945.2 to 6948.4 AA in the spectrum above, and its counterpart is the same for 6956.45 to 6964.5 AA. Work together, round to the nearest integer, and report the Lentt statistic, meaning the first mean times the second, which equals 253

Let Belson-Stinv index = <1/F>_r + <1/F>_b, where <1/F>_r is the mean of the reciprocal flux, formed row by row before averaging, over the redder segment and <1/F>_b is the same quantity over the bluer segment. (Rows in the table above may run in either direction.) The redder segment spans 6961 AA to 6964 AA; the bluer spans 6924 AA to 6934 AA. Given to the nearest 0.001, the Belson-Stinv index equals 0.126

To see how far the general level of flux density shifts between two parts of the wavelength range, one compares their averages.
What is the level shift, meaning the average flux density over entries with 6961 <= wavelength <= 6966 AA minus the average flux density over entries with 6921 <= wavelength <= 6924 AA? -0.10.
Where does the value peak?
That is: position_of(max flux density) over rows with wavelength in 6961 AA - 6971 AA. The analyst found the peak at 6966.87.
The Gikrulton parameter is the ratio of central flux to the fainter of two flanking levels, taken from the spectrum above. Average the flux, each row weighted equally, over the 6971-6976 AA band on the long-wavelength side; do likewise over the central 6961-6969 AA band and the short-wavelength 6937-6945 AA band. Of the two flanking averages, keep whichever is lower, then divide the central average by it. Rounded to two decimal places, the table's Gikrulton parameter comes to 1.01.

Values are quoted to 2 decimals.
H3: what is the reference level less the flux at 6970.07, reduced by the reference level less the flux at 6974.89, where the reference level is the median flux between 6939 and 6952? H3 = -0.24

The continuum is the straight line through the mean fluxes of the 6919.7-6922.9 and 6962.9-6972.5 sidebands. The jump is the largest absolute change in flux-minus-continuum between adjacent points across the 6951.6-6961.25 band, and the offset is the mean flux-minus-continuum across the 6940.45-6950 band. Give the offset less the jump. -0.018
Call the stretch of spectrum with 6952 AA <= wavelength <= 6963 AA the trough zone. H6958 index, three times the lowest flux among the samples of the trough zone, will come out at 47.5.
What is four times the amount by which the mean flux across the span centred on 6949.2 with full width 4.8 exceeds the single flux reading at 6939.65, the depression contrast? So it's -0.03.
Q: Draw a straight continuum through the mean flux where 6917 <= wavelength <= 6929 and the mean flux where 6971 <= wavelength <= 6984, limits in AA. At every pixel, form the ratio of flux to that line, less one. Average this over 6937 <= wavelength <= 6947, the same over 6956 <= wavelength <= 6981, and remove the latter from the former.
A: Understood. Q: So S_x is -0.001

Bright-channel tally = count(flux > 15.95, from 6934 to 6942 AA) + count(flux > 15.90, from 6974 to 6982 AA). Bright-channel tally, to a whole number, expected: 5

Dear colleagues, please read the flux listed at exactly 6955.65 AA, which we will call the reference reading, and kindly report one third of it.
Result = 5.29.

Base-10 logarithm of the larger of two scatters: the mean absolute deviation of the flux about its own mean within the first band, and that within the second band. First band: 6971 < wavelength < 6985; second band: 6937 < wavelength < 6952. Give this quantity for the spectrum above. -0.87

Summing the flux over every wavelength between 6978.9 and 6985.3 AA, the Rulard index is 61.5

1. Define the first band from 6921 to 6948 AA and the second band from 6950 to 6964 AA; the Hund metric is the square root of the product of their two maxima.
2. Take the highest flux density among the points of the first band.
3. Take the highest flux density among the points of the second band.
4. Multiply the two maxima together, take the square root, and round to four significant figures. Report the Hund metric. 16.00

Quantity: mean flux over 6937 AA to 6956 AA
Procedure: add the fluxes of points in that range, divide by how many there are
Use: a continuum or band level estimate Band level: 16.0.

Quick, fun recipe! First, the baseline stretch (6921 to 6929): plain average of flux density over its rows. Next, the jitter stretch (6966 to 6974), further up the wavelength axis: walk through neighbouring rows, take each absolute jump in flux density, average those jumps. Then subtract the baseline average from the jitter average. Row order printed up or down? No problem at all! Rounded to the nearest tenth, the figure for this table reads -15.9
